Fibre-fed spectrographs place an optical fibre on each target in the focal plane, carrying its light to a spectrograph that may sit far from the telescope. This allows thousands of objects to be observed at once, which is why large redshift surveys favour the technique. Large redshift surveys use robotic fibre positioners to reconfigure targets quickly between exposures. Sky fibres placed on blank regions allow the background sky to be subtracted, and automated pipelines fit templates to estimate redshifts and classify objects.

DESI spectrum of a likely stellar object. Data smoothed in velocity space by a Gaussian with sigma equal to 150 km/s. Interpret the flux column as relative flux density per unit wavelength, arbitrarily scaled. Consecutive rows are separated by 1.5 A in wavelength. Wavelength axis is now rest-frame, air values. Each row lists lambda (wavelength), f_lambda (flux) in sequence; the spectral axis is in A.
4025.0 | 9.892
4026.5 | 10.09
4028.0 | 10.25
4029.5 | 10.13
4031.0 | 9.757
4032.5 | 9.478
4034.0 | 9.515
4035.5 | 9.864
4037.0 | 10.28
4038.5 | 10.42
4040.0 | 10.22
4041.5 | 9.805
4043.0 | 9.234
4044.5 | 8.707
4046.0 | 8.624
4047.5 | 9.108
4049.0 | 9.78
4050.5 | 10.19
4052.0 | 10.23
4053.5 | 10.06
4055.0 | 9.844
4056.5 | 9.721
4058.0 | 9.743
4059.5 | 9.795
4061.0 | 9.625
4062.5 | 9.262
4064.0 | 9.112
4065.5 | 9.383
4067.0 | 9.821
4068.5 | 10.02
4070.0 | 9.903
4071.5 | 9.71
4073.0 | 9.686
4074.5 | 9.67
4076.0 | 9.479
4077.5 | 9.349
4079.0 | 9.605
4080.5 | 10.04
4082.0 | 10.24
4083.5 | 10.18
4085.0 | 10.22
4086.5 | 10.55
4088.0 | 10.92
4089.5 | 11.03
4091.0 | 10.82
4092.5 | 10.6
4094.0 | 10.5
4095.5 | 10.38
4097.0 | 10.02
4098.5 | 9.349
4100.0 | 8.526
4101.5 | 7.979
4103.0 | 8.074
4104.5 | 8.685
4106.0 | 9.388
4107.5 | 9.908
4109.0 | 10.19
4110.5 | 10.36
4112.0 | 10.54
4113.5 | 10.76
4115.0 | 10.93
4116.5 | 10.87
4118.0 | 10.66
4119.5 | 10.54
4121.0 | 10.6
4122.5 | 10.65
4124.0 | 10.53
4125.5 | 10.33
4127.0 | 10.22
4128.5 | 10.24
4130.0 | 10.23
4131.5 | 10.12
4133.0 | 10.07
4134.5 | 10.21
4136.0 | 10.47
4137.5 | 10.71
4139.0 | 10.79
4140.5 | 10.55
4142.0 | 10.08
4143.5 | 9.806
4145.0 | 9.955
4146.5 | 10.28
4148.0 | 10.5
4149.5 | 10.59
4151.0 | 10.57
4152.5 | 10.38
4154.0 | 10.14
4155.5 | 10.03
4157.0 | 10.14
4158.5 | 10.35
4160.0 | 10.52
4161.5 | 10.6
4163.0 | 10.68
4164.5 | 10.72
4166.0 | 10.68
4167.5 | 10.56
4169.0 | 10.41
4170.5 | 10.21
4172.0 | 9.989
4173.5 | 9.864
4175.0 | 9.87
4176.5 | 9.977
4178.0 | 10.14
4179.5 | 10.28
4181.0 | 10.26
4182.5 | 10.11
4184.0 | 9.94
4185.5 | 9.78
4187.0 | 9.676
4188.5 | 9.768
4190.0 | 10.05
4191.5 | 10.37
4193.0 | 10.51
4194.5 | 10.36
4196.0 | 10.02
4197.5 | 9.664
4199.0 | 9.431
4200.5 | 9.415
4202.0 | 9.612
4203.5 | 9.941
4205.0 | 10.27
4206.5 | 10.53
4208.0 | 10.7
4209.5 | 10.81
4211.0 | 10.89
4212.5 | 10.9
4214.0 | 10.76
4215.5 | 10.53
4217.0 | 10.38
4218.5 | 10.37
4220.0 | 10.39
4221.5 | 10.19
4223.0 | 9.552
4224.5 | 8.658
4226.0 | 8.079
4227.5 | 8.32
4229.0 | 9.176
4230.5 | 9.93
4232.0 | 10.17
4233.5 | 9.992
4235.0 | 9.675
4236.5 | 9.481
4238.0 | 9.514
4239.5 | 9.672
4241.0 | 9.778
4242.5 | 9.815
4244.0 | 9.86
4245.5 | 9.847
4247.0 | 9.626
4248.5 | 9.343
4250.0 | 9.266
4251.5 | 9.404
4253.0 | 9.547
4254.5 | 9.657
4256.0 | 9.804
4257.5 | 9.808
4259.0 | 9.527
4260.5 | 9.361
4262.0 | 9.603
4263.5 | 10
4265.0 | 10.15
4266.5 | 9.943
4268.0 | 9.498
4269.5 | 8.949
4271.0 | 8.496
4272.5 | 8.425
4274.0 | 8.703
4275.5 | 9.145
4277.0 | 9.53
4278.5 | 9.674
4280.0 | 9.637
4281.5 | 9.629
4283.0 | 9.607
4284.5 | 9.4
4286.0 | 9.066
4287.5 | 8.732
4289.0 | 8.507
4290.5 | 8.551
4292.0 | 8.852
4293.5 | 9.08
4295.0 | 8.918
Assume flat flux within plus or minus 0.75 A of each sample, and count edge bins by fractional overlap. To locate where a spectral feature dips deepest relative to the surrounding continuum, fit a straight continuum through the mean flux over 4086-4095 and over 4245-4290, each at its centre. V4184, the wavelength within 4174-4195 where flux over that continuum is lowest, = 4187.0 A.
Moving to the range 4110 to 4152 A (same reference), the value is 4143.5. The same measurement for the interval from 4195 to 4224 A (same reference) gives 4200.5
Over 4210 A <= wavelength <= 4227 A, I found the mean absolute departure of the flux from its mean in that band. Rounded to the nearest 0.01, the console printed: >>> 0.71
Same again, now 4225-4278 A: 0.39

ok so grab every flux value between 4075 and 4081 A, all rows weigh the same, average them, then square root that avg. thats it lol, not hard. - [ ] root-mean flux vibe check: 3.10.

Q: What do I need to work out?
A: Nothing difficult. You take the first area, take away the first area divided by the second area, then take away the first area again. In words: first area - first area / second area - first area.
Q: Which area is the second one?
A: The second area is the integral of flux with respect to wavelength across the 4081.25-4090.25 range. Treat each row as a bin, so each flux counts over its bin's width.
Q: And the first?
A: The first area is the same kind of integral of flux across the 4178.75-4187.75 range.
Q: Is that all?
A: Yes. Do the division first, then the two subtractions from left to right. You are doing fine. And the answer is -0.95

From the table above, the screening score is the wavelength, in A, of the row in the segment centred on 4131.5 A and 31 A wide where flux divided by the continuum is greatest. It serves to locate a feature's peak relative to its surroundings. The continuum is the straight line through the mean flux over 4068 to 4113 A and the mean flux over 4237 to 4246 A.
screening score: 4116.5 A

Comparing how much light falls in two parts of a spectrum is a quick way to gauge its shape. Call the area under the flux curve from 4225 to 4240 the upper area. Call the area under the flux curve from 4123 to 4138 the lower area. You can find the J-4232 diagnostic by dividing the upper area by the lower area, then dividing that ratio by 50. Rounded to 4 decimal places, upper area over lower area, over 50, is 0.0182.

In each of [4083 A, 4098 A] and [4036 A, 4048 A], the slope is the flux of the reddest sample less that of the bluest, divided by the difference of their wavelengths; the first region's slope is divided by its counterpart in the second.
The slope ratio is 0.1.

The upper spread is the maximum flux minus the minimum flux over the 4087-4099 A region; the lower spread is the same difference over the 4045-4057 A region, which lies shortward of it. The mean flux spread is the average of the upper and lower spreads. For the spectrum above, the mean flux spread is 1.64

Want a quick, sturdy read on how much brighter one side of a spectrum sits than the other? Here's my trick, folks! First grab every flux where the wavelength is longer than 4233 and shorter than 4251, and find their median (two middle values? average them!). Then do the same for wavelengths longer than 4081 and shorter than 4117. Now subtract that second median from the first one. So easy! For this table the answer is -0.6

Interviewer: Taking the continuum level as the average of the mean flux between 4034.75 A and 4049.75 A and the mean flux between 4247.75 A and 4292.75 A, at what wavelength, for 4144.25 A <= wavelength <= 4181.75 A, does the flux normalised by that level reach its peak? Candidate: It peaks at 4164.5 A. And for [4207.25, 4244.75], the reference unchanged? 4212.5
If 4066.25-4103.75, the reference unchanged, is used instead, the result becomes 4089.5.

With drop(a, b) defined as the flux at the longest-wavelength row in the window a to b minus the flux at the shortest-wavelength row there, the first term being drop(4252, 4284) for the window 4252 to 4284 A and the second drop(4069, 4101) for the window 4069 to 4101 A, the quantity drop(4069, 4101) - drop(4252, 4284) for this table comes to -1.4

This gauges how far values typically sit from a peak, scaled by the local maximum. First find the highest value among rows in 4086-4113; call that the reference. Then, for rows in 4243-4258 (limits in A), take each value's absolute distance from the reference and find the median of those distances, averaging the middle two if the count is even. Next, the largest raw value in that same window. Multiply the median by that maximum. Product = 13.7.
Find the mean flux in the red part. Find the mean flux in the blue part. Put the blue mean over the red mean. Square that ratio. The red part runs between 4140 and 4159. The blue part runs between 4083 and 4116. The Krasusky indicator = 0.95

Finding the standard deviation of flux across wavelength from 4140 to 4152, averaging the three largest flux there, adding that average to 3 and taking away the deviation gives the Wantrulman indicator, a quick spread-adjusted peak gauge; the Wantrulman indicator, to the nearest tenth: 13.3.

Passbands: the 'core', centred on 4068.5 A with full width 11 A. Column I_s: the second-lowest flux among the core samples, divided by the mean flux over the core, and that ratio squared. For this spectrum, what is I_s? 0.94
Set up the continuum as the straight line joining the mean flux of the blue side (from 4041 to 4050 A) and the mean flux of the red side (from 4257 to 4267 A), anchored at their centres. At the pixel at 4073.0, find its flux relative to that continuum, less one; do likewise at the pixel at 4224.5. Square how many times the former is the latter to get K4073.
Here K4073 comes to 0.2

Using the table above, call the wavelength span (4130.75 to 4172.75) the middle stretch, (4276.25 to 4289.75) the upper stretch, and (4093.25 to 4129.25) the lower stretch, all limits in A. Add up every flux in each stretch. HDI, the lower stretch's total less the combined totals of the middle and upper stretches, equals -134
